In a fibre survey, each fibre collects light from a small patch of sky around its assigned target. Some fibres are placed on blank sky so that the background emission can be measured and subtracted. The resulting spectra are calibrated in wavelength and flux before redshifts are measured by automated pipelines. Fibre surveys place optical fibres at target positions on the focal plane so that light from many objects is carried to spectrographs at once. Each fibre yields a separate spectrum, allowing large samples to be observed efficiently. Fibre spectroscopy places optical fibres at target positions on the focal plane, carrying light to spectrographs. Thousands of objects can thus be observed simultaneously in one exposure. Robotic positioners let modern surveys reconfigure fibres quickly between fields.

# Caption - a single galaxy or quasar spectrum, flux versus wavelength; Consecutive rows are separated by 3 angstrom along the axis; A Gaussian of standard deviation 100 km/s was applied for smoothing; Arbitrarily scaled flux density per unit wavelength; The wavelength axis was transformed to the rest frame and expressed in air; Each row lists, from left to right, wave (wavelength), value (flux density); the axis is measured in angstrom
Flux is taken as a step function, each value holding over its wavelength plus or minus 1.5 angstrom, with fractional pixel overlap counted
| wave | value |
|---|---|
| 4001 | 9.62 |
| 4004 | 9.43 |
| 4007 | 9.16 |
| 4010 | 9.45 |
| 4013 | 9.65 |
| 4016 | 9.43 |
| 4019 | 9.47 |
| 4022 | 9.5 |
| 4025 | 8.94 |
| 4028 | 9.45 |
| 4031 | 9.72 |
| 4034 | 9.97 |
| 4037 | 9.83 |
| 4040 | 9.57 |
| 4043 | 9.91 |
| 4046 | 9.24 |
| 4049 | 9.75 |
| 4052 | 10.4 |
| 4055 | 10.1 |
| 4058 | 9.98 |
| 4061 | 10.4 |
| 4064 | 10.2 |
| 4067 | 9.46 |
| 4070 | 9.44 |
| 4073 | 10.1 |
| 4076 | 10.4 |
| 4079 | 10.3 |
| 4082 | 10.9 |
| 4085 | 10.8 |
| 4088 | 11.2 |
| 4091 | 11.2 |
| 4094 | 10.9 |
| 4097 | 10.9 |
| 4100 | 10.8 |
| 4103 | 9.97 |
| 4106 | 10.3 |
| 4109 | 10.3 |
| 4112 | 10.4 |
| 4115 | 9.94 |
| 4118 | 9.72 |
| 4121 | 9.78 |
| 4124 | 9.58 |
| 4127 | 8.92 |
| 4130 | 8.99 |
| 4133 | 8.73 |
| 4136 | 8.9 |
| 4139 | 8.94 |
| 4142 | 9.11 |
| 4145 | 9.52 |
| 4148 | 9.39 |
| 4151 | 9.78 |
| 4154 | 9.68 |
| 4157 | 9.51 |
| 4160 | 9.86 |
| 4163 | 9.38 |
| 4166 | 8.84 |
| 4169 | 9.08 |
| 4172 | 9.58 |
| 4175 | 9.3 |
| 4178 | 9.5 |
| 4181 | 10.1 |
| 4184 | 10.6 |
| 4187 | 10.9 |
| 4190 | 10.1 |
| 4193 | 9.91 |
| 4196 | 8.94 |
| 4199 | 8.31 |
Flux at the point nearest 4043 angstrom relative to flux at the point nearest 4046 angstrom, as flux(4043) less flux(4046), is 0.7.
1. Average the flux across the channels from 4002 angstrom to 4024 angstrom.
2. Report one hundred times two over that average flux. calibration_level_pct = 21.2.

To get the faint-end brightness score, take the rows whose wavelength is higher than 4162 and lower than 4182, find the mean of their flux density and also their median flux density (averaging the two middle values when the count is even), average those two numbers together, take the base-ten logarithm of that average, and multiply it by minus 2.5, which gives -2.43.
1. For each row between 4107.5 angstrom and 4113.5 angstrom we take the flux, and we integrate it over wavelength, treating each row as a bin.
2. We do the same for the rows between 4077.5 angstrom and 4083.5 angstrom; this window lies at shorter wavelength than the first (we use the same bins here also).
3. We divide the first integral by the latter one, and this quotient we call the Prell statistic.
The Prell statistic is 0.976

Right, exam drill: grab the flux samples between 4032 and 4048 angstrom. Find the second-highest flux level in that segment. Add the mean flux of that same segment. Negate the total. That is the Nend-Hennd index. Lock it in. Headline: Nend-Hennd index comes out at -19.6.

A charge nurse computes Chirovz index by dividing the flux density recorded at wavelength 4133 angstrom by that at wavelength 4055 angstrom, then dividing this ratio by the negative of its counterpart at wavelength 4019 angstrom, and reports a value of -0.091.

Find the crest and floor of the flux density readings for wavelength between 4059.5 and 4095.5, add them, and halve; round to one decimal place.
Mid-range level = 10.3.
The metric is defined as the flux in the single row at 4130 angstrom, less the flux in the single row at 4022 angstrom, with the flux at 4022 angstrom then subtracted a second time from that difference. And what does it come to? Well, -10.0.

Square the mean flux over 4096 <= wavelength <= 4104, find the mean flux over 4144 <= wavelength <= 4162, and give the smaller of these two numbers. 9.62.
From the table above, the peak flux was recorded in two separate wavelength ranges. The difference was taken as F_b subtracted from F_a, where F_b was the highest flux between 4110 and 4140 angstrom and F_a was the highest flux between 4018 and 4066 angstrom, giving 0.0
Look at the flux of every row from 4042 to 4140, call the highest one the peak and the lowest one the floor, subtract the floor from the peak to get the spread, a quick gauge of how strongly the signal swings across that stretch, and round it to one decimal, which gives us 2.5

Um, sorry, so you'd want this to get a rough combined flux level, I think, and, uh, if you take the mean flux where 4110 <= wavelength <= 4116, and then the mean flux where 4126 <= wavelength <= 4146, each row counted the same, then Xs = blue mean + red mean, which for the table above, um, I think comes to 19.2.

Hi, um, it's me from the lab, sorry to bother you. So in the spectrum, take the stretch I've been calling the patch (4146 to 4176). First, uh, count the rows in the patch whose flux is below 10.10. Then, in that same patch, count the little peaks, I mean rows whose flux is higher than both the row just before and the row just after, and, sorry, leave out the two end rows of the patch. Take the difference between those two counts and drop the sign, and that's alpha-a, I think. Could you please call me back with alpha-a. 7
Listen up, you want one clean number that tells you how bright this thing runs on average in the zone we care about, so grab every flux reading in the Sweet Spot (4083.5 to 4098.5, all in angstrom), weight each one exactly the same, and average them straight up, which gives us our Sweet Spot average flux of 11.0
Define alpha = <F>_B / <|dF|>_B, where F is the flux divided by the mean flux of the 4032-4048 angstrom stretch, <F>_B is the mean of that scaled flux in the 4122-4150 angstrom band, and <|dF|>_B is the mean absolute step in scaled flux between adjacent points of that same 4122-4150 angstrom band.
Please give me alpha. 38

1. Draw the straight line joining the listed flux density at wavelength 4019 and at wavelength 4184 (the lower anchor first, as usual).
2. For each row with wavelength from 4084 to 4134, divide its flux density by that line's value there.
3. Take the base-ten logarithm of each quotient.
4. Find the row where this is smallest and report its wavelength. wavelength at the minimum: 4133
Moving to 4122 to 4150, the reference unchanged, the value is 4133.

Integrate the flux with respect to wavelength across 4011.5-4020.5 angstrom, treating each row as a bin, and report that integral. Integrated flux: 86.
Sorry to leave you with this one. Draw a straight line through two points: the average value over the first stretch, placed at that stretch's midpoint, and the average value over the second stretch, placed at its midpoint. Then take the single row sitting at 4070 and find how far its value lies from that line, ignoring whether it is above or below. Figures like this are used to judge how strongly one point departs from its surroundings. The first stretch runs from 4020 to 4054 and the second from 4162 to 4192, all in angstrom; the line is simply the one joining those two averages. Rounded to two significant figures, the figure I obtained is 0.24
